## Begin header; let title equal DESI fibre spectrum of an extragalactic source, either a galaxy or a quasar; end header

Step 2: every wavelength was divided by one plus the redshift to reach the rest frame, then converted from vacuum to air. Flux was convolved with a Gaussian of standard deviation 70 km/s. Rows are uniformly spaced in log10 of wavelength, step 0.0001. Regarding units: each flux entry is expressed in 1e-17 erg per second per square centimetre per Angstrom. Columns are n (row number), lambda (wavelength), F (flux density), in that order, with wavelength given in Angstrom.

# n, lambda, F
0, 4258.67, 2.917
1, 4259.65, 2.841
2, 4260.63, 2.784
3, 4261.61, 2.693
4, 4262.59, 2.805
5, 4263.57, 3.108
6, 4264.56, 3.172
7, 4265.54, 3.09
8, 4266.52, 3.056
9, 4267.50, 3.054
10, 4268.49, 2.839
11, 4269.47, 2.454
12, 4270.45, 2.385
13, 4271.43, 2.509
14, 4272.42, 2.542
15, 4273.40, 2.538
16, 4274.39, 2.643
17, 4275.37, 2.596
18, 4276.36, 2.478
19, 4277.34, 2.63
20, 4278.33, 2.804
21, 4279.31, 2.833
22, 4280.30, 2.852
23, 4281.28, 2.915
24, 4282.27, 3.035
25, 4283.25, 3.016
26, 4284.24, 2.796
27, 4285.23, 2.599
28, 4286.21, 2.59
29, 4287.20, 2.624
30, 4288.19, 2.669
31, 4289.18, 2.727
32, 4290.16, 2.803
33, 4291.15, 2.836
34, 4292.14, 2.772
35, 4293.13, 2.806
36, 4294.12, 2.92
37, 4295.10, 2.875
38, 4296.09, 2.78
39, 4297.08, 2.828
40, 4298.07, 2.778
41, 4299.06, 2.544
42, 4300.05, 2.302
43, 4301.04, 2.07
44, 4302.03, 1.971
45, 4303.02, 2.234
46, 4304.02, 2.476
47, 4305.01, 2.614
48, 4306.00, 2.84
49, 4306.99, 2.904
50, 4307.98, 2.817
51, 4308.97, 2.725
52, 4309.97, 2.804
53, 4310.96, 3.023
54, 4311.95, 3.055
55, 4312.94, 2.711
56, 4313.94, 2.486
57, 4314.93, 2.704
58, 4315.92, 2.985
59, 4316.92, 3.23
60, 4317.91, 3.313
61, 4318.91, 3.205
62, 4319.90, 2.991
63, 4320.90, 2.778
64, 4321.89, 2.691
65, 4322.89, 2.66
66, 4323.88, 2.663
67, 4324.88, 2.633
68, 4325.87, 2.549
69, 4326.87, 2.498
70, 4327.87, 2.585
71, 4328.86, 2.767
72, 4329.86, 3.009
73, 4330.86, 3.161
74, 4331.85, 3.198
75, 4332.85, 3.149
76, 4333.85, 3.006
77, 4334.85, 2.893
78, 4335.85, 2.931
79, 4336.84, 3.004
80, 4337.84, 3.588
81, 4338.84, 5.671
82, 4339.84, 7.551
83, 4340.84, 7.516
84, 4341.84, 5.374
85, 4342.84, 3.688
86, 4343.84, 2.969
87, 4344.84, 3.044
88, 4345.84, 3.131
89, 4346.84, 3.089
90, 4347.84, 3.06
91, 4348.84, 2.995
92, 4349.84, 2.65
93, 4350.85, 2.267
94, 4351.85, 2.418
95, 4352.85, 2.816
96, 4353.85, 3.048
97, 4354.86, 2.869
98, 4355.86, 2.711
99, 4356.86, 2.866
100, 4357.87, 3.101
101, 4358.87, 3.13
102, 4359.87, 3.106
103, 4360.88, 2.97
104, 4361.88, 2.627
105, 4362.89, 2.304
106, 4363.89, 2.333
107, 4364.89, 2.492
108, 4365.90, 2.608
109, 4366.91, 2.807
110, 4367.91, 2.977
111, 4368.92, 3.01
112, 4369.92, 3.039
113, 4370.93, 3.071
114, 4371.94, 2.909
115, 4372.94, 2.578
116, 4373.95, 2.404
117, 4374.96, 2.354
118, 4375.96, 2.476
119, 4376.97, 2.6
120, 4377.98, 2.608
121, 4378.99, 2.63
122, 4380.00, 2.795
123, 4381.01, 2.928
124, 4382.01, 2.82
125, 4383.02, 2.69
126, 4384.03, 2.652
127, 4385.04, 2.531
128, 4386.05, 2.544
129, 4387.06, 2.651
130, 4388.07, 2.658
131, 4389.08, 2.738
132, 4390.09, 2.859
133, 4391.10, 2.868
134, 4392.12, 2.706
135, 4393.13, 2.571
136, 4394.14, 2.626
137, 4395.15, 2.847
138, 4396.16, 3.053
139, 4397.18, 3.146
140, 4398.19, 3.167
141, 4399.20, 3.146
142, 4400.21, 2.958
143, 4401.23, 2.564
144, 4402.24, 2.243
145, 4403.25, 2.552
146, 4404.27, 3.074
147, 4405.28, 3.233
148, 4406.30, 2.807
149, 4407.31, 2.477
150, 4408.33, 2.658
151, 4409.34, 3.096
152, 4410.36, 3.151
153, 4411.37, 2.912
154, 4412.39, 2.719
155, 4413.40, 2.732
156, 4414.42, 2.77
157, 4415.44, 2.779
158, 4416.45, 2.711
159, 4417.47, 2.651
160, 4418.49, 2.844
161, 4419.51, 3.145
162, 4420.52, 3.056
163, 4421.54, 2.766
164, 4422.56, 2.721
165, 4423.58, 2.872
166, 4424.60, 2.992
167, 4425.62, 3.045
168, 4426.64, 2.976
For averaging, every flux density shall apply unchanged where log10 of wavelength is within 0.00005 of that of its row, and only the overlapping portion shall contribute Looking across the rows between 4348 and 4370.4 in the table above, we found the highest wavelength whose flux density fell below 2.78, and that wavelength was 4365.90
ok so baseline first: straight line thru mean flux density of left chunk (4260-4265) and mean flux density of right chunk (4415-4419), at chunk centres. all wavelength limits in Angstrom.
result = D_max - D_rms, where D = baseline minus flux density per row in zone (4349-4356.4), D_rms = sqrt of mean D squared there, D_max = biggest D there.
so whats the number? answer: 0.27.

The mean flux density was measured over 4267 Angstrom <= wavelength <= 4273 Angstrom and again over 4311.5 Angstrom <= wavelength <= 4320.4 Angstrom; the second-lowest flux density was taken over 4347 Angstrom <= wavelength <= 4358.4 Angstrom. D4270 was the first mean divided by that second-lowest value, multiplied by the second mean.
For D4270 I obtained 3.22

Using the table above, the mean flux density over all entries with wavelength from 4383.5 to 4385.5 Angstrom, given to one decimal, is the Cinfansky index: 2.6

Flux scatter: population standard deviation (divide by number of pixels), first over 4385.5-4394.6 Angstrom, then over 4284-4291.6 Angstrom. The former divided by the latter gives 1.17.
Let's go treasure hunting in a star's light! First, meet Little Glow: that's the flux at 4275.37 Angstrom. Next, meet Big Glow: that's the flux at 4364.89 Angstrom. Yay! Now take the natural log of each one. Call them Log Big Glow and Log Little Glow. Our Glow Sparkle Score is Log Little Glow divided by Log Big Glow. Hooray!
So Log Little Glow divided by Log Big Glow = 1.04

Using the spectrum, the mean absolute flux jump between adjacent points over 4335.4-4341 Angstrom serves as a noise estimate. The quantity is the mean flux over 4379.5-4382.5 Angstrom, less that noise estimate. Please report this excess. 1.92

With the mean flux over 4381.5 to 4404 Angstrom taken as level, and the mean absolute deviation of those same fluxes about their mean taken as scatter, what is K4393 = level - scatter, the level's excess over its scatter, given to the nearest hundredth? 2.57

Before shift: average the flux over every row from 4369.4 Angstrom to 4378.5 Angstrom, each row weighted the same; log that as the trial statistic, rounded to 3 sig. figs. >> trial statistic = 2.67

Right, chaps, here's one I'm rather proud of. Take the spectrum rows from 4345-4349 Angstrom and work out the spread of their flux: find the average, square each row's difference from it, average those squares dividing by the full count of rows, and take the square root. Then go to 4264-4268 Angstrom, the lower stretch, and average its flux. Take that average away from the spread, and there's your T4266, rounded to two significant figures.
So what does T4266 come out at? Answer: -3.0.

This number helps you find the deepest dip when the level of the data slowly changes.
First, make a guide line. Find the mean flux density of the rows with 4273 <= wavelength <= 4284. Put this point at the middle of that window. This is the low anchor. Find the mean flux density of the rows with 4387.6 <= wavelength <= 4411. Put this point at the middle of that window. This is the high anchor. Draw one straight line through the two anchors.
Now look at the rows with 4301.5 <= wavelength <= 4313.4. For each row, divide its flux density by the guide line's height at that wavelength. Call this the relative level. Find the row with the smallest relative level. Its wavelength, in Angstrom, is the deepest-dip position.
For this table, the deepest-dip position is 4302.03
